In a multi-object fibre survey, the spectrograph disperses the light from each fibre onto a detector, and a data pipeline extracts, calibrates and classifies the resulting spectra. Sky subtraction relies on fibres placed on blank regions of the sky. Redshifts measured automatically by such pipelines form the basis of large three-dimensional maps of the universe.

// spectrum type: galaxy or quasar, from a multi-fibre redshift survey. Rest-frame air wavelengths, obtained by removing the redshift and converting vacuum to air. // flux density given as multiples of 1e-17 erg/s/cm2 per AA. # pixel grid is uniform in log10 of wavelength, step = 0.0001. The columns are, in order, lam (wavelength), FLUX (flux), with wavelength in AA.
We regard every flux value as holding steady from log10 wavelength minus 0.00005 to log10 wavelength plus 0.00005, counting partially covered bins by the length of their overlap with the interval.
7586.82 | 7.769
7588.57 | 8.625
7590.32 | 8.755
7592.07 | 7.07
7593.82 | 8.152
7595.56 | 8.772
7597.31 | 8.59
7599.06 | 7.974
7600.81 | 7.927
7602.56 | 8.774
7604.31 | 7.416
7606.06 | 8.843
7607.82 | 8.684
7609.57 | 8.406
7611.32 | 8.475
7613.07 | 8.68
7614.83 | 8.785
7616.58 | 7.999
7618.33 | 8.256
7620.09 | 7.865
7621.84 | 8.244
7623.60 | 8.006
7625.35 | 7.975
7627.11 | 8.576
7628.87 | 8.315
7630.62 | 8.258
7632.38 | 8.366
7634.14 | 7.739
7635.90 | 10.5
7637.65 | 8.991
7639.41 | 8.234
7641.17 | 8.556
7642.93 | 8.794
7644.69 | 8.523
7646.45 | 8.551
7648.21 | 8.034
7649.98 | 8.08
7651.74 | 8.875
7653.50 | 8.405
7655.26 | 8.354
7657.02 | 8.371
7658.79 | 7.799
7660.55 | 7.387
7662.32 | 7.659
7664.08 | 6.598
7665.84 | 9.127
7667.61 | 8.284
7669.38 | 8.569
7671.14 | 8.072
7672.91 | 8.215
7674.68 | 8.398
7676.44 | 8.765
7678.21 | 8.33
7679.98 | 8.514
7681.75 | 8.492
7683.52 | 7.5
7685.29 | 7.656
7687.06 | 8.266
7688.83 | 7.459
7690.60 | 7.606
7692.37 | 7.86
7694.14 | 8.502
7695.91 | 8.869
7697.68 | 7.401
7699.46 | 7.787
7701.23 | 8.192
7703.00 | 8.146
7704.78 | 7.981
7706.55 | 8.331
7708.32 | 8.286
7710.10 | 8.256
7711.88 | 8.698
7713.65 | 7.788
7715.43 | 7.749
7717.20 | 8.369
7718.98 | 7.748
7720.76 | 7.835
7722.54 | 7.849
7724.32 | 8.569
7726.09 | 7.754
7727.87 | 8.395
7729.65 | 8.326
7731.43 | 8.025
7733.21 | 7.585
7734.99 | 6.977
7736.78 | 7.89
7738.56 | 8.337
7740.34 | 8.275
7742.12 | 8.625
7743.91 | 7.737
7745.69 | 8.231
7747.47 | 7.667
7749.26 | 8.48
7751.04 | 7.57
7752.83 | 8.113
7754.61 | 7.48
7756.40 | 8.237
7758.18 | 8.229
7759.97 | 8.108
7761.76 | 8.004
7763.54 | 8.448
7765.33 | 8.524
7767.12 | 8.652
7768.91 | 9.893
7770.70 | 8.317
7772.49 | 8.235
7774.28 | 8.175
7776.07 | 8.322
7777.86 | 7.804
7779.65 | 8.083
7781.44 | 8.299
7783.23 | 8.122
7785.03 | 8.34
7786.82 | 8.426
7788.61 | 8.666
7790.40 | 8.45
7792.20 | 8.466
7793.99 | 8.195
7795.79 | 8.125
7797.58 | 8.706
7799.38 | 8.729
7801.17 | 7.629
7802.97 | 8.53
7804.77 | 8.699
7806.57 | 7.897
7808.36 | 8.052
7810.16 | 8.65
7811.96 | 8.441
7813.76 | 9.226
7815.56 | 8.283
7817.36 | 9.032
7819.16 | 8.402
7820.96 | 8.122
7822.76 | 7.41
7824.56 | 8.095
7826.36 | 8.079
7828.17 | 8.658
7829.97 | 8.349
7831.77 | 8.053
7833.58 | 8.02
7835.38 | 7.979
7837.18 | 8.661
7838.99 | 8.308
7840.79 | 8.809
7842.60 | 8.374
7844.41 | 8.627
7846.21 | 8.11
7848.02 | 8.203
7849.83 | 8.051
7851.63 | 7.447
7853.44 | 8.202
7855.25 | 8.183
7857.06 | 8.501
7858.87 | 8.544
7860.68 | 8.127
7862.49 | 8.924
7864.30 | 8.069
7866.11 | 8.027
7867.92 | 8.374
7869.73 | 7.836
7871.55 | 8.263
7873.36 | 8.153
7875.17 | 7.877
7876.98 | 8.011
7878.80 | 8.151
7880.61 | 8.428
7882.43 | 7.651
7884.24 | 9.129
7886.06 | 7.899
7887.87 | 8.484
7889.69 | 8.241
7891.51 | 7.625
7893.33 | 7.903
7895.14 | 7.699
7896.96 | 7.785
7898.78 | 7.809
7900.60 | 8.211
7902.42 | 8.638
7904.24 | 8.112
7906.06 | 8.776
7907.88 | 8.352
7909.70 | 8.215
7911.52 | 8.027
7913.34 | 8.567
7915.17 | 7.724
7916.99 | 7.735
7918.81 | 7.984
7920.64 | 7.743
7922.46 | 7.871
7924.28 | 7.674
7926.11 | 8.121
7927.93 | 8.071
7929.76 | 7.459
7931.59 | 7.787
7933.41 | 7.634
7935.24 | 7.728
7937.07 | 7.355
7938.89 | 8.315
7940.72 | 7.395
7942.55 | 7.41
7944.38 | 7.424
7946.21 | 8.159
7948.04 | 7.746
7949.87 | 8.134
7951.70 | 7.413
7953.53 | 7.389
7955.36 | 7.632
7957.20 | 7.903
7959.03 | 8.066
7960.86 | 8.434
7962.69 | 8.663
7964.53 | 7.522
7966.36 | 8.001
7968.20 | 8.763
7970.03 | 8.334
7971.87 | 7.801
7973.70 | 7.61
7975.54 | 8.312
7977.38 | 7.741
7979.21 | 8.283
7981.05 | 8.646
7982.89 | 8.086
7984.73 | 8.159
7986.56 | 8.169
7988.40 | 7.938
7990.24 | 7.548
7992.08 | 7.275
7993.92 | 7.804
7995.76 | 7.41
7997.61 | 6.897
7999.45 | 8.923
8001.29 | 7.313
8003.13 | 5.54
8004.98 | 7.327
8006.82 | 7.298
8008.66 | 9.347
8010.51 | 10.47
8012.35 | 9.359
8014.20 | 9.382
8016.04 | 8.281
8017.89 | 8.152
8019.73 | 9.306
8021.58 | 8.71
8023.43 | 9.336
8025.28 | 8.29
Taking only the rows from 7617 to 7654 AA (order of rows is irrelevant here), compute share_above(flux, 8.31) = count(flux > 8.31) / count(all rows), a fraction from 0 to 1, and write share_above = 0.52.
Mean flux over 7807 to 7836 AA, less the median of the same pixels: 0.10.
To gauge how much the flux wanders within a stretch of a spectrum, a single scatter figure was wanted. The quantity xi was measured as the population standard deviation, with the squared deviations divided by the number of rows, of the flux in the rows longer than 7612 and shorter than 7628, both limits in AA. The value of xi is 0.32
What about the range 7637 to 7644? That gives 0.28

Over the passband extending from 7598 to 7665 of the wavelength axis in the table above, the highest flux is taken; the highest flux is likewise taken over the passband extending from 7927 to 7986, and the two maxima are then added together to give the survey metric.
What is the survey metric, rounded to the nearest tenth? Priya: 19.3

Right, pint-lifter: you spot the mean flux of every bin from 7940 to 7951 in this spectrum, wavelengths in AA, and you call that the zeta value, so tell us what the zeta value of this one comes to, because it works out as 7.71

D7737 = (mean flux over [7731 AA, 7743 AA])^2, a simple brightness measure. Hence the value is 63.3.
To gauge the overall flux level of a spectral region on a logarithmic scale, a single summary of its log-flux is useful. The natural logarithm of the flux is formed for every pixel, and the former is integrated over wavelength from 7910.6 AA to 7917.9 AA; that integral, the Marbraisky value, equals 15.2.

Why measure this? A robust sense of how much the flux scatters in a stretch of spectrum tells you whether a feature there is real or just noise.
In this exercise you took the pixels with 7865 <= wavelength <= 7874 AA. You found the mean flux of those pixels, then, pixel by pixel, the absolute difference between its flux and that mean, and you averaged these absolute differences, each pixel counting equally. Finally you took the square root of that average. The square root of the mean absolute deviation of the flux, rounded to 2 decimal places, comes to 0.40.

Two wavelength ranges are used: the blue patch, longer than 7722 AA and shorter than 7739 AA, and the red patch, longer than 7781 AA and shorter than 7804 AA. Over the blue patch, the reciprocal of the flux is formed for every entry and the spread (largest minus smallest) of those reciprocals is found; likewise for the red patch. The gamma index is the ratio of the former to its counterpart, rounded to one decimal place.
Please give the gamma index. 1.6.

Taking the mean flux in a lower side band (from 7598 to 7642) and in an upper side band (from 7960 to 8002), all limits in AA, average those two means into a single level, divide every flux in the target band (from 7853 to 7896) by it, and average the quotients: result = 1.00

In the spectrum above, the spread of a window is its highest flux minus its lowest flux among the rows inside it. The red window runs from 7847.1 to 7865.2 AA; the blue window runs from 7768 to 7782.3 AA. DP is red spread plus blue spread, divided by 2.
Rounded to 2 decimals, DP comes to 1.78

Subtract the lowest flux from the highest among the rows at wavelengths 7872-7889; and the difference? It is 1.48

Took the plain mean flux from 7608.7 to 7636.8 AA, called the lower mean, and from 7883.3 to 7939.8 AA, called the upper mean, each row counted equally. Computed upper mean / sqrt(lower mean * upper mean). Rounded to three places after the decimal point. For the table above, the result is 0.977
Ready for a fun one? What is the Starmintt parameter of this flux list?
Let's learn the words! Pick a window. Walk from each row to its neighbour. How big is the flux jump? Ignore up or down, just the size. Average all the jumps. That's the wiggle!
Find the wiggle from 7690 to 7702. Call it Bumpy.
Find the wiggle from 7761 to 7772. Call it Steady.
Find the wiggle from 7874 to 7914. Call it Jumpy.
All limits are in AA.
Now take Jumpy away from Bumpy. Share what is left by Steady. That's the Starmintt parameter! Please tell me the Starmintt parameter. 0.20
